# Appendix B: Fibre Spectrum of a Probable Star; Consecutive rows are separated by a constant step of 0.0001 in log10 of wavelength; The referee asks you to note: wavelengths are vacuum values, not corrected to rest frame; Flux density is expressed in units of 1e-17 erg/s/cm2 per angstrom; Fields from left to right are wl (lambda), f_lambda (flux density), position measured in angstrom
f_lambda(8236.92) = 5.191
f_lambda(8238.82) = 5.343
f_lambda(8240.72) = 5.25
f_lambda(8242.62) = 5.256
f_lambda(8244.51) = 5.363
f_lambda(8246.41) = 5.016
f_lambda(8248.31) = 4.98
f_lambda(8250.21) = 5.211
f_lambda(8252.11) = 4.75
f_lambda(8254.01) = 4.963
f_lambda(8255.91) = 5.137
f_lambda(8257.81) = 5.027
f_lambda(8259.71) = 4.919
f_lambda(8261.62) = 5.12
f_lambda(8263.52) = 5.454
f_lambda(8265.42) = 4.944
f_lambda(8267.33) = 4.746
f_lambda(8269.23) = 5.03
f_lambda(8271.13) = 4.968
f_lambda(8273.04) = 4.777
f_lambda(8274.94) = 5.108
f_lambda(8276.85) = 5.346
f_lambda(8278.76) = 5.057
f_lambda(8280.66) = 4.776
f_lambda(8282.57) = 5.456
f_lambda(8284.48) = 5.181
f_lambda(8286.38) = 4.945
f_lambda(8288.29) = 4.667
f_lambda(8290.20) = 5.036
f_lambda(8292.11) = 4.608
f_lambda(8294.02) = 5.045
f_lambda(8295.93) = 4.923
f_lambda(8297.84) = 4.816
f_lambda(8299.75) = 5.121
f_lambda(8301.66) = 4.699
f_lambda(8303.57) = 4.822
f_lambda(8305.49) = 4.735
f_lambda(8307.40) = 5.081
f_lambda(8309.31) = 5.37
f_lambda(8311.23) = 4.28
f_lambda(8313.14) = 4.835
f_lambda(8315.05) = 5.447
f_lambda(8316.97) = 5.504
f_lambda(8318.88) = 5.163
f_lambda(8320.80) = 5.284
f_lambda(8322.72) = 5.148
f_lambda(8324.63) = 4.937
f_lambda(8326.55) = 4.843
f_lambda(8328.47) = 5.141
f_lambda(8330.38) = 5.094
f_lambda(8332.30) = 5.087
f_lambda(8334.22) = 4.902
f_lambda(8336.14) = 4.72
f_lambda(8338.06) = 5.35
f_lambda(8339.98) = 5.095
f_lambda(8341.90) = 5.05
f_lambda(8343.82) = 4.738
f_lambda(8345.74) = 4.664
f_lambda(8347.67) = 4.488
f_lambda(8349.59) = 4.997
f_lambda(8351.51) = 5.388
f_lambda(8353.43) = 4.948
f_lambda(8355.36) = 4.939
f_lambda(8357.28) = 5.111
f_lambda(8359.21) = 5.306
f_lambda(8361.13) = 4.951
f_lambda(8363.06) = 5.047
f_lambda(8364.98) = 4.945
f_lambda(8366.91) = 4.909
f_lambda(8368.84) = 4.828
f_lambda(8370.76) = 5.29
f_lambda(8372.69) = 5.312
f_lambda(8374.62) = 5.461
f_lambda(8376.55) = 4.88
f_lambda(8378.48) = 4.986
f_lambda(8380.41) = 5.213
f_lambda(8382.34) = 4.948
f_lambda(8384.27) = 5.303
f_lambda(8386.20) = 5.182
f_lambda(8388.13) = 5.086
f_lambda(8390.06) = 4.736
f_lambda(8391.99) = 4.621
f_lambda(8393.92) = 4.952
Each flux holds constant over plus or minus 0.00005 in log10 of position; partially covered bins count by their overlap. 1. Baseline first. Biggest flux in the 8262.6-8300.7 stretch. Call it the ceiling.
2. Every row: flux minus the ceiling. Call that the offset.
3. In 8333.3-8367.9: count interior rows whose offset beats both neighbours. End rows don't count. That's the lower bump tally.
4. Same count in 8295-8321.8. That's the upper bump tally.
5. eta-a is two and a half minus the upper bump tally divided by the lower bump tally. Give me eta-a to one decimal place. 1.5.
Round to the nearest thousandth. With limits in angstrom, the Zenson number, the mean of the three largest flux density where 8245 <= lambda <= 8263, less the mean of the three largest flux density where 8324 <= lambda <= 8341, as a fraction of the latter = -0.008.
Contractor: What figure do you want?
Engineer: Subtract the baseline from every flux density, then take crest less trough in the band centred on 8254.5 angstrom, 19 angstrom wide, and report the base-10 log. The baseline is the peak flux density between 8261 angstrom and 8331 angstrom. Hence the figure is -0.15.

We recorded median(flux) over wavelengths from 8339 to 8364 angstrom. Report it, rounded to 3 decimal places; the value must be 4.997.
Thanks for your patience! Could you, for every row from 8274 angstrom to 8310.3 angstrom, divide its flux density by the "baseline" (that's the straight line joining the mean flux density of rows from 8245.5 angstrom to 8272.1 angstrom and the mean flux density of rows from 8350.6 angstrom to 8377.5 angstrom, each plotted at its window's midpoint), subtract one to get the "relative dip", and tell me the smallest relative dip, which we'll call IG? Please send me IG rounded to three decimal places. -0.086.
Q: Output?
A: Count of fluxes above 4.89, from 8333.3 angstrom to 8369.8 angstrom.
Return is 14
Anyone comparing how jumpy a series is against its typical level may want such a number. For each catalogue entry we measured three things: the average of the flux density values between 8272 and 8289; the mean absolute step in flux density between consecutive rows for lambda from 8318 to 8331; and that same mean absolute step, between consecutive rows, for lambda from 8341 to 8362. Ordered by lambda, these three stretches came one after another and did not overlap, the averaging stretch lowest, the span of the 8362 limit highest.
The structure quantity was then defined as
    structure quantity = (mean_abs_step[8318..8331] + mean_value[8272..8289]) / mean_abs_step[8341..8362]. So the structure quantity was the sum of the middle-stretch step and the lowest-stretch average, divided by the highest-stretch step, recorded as 19.7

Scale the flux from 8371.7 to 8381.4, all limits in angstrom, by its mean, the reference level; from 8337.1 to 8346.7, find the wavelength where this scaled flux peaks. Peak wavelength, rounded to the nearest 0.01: 8338.06 angstrom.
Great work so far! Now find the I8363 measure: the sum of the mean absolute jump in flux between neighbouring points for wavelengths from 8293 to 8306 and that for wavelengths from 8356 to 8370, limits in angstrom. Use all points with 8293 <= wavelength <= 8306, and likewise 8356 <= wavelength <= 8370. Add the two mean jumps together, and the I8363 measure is 0.34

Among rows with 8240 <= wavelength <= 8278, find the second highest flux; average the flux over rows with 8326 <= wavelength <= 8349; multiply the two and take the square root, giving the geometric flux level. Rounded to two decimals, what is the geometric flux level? 5.14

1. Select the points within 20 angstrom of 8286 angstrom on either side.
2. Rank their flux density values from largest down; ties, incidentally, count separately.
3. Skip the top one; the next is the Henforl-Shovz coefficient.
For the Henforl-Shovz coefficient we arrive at 5.346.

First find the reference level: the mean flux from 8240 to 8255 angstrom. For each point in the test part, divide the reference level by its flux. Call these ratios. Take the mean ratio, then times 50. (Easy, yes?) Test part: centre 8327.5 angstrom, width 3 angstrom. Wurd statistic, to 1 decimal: 51.1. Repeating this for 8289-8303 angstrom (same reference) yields 52.2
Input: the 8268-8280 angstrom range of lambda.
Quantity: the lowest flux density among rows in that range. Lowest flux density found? 4.777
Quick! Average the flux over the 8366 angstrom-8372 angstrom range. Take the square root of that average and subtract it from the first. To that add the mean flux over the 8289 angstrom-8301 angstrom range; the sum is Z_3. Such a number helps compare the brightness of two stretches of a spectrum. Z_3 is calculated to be 7.70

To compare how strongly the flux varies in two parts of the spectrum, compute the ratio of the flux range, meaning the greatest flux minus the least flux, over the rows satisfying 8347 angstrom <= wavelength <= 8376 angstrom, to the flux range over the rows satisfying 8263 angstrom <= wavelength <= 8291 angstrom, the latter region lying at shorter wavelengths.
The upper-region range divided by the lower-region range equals 1.2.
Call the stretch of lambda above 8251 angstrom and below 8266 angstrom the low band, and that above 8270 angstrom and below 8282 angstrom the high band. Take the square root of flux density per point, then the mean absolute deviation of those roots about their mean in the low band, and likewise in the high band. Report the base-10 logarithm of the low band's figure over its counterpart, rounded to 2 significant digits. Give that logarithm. -0.050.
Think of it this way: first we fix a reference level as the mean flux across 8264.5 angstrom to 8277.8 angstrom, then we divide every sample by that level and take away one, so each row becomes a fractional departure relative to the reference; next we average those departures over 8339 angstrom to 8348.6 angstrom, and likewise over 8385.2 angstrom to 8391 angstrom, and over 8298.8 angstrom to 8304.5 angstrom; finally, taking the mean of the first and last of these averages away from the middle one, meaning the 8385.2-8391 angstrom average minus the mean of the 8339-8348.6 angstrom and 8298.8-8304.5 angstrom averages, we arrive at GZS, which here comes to 0.032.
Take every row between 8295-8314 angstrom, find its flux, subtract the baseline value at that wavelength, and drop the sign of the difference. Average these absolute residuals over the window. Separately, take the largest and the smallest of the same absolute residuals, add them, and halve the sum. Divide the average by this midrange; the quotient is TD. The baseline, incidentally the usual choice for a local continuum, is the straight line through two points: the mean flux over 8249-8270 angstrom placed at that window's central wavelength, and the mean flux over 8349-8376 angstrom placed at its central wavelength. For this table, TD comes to 0.67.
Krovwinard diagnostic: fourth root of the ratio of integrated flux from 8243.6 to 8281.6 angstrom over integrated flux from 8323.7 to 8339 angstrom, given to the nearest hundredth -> 1.26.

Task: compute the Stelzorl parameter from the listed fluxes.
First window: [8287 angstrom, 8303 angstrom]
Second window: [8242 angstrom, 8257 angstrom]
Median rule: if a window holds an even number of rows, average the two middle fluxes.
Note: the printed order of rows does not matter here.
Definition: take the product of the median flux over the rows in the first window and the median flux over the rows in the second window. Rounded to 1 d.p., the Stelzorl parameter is 24.7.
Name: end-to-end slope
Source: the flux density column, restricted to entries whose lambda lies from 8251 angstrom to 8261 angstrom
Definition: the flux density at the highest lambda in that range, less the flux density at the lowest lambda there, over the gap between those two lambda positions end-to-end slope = 0.022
